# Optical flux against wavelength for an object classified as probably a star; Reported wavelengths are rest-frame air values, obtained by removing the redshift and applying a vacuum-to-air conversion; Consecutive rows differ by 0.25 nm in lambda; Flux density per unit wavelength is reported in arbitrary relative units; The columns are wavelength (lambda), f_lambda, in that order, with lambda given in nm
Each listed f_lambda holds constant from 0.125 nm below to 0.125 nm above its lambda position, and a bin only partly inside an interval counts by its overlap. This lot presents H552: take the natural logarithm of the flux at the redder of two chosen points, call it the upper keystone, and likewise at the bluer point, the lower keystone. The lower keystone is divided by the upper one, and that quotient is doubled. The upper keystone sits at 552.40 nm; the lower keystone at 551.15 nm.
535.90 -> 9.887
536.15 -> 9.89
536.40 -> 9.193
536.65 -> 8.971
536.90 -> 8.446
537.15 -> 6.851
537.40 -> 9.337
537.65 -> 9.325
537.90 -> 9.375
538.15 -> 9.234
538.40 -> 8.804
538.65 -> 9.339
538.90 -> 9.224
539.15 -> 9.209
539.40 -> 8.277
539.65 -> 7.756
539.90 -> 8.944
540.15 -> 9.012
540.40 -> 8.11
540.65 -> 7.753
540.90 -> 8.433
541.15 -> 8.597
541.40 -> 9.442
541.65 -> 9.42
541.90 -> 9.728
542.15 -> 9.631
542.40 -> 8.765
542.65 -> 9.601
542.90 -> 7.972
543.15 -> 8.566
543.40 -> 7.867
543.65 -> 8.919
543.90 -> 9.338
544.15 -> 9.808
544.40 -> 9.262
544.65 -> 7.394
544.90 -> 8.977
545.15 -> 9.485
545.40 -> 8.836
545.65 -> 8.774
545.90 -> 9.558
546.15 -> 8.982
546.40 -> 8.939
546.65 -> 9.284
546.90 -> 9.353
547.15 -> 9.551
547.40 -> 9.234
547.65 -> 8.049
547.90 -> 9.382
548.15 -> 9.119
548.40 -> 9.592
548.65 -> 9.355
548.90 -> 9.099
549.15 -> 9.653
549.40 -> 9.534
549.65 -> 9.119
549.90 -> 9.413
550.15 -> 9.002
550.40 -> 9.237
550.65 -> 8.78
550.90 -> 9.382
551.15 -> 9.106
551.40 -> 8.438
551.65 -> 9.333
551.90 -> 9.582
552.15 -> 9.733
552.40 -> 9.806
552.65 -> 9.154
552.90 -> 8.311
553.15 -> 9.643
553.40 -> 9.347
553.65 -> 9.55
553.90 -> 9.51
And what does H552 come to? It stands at 1.94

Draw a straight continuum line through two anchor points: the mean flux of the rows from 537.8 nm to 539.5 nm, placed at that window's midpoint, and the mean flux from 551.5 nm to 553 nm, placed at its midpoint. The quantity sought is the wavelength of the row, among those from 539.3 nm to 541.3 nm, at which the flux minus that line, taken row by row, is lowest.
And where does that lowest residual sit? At 540.65 nm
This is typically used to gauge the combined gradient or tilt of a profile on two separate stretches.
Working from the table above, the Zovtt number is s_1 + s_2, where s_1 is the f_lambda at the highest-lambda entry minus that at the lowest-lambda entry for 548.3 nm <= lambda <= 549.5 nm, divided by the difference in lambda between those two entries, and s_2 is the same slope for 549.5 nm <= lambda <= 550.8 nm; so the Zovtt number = -0.4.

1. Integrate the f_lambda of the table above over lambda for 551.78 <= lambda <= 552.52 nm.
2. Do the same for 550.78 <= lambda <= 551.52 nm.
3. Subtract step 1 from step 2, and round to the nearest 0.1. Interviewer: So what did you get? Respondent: -0.5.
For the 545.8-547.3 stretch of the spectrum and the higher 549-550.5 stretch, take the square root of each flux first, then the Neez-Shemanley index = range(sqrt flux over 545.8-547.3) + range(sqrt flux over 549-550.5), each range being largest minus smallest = 0.21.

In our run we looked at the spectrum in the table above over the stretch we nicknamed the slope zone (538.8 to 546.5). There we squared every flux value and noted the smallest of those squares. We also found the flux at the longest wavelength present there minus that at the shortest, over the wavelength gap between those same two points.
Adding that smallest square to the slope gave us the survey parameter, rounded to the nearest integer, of 55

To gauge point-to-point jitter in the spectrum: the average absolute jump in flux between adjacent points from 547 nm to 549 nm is 0.58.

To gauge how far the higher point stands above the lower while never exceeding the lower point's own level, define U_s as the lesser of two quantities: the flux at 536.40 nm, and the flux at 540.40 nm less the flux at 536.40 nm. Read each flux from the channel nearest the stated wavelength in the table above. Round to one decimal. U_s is -1.1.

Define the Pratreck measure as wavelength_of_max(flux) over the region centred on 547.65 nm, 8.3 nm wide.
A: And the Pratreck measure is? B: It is 544.15 nm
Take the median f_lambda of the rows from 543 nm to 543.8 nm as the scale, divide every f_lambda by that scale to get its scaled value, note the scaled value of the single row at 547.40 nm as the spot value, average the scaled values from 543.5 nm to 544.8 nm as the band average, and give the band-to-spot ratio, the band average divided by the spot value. 0.97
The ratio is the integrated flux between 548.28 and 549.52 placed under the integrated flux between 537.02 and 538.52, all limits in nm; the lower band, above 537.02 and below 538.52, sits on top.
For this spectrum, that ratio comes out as 1.1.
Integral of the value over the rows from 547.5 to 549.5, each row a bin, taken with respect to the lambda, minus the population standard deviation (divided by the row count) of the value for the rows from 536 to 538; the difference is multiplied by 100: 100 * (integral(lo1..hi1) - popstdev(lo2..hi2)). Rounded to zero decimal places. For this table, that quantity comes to 1757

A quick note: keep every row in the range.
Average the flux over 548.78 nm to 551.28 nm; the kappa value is 9.2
